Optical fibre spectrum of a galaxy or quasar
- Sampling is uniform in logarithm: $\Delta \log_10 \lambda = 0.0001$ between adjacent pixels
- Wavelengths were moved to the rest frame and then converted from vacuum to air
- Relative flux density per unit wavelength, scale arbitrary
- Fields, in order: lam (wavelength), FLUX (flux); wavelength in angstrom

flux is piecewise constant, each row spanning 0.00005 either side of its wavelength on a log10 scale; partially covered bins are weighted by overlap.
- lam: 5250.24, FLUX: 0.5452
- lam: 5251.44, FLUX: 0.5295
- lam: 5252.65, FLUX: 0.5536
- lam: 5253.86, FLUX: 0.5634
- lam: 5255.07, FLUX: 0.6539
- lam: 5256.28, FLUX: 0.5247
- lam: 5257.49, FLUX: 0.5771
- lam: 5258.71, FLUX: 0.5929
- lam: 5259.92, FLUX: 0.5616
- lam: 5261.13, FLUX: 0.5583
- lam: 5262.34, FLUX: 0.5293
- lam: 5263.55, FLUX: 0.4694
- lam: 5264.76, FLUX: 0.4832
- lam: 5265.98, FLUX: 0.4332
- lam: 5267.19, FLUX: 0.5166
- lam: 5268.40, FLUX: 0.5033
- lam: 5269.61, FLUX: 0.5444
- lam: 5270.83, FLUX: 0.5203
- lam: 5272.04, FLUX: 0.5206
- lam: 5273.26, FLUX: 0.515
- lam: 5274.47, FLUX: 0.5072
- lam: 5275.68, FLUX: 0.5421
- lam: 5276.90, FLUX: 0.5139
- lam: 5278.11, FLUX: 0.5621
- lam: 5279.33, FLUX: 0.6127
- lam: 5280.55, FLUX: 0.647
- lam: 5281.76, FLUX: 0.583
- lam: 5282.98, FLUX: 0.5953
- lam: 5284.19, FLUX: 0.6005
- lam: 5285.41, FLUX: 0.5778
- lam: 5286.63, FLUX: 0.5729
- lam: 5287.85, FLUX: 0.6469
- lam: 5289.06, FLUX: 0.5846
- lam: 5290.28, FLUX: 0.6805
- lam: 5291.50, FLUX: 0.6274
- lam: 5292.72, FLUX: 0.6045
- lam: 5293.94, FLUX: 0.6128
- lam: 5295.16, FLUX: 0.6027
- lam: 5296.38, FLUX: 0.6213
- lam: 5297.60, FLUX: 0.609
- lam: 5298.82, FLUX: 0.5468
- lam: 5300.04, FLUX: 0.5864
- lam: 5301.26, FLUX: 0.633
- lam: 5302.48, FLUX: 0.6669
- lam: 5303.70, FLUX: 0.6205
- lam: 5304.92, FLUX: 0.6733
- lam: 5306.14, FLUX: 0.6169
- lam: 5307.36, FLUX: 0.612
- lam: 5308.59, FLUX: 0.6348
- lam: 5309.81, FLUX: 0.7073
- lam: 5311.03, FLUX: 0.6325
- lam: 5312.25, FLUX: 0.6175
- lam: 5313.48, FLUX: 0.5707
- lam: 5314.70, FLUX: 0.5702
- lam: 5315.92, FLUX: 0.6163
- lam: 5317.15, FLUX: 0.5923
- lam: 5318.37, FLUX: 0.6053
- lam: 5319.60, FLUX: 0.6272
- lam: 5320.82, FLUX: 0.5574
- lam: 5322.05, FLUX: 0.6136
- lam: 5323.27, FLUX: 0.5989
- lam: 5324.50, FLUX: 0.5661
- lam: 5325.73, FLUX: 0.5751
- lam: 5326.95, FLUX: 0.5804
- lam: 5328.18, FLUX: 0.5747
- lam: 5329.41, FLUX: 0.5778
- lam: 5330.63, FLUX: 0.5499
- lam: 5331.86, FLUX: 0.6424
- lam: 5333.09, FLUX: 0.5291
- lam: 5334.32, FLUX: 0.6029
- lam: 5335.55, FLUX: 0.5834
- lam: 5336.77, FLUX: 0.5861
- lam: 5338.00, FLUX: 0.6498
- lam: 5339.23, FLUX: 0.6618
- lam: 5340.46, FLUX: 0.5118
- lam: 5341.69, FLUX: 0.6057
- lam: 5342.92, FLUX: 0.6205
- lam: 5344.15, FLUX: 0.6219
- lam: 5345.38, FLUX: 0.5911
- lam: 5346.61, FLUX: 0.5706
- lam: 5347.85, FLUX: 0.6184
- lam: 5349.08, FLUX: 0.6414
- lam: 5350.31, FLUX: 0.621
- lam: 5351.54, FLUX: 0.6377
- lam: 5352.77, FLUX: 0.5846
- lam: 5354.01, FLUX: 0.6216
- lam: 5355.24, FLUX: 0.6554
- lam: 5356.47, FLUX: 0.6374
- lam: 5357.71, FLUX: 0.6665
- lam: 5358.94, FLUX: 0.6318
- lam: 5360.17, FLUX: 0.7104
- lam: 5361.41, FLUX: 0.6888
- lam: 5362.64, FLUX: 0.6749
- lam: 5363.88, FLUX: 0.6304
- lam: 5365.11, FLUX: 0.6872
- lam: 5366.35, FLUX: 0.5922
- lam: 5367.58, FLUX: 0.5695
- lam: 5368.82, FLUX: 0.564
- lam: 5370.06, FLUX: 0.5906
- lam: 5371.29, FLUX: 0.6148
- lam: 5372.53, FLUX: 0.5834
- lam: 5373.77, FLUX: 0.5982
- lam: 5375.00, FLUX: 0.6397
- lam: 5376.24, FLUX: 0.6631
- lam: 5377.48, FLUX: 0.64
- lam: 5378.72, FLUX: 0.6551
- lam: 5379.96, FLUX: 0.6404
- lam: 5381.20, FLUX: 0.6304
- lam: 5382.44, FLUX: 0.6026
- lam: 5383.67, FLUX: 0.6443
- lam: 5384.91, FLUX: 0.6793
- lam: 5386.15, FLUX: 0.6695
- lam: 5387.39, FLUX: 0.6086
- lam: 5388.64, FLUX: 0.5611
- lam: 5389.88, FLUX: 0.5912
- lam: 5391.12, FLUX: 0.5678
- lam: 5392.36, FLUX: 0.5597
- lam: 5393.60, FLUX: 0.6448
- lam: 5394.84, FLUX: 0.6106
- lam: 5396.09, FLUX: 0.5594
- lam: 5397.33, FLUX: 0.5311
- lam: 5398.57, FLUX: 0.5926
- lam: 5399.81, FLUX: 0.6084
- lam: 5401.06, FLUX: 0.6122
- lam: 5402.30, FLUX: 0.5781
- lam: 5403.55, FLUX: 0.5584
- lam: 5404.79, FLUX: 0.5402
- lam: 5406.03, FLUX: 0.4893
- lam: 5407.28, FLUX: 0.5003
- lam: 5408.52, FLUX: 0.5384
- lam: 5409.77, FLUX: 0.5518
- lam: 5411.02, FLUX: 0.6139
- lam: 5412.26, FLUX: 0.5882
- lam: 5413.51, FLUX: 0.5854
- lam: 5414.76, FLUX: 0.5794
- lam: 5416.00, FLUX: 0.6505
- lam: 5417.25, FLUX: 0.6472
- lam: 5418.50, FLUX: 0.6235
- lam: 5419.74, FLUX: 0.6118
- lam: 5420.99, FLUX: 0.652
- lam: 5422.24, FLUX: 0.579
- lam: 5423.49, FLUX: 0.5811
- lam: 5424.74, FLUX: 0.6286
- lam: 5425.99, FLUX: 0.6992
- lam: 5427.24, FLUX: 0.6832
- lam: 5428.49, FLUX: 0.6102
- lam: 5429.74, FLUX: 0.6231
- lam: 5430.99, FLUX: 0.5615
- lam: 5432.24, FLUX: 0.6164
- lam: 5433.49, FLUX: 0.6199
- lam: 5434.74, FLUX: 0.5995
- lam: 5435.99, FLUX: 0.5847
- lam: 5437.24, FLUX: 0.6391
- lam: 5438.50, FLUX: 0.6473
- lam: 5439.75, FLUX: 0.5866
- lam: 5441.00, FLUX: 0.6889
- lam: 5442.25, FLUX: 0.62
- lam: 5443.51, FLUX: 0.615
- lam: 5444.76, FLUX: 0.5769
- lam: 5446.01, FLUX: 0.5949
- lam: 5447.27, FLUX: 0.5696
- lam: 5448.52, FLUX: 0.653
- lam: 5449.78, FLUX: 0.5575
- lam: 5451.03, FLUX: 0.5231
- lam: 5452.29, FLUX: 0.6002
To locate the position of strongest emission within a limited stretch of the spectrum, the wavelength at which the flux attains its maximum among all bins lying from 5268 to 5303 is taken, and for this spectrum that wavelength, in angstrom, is 5290.28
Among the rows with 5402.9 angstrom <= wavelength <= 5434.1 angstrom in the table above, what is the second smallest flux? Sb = 0.5003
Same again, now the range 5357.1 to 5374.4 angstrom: 0.5695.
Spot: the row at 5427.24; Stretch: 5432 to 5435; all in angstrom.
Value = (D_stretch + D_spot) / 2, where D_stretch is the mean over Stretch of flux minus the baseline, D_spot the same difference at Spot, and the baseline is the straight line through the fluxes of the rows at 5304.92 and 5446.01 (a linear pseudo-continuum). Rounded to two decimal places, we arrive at 0.04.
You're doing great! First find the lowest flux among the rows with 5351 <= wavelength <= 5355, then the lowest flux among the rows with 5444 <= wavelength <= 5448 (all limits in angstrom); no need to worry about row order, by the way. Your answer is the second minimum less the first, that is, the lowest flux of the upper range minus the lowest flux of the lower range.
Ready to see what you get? -0.015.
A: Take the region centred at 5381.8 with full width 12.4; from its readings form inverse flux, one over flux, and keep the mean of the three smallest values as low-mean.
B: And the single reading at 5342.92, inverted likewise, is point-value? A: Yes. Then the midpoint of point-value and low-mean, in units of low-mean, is 1.04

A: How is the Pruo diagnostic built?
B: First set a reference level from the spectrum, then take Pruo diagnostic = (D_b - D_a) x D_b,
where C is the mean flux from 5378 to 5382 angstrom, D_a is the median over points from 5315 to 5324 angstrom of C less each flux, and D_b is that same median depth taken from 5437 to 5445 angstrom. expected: -0.0003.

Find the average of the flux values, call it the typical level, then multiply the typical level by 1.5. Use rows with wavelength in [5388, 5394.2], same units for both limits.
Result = 0.877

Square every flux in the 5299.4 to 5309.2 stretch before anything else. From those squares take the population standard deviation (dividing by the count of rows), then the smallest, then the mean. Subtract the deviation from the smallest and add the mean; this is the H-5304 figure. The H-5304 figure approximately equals 0.71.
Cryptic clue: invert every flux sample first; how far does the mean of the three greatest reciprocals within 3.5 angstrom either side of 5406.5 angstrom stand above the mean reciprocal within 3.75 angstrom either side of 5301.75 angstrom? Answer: 0.35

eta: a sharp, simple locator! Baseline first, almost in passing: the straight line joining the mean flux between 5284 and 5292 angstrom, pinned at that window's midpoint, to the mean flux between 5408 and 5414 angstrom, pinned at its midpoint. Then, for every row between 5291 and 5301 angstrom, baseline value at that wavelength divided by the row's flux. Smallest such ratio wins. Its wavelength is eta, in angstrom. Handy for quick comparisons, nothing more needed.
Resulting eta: 5291.50 angstrom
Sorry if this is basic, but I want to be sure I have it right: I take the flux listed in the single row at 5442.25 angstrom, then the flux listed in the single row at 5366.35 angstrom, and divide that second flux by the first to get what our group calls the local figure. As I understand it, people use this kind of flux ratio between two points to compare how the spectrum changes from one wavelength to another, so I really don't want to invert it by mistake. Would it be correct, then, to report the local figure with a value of 0.96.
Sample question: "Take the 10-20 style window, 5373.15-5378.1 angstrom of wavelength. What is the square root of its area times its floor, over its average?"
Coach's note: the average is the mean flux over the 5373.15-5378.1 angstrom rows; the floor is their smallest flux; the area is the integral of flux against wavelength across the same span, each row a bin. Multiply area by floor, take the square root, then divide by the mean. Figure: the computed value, 2.159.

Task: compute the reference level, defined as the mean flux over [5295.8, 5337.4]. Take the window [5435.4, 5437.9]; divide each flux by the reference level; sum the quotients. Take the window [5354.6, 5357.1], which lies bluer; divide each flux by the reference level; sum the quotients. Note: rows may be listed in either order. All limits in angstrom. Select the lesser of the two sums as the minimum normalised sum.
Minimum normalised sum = 2.03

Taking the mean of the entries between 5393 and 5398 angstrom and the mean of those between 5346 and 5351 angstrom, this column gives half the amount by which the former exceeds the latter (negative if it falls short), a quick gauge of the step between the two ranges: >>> -0.01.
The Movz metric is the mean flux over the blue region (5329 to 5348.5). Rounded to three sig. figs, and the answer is 0.595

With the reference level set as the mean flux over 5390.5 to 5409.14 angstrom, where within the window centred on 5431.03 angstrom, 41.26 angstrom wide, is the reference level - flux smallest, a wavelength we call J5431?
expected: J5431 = 5425.99 angstrom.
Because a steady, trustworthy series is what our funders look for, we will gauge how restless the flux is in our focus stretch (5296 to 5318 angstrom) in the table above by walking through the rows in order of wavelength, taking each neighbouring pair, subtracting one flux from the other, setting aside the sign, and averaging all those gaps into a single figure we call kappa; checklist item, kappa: 0.0387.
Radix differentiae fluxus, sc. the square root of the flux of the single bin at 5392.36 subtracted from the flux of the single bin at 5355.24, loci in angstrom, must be 0.31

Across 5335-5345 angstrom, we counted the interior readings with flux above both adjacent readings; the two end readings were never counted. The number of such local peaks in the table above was 1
